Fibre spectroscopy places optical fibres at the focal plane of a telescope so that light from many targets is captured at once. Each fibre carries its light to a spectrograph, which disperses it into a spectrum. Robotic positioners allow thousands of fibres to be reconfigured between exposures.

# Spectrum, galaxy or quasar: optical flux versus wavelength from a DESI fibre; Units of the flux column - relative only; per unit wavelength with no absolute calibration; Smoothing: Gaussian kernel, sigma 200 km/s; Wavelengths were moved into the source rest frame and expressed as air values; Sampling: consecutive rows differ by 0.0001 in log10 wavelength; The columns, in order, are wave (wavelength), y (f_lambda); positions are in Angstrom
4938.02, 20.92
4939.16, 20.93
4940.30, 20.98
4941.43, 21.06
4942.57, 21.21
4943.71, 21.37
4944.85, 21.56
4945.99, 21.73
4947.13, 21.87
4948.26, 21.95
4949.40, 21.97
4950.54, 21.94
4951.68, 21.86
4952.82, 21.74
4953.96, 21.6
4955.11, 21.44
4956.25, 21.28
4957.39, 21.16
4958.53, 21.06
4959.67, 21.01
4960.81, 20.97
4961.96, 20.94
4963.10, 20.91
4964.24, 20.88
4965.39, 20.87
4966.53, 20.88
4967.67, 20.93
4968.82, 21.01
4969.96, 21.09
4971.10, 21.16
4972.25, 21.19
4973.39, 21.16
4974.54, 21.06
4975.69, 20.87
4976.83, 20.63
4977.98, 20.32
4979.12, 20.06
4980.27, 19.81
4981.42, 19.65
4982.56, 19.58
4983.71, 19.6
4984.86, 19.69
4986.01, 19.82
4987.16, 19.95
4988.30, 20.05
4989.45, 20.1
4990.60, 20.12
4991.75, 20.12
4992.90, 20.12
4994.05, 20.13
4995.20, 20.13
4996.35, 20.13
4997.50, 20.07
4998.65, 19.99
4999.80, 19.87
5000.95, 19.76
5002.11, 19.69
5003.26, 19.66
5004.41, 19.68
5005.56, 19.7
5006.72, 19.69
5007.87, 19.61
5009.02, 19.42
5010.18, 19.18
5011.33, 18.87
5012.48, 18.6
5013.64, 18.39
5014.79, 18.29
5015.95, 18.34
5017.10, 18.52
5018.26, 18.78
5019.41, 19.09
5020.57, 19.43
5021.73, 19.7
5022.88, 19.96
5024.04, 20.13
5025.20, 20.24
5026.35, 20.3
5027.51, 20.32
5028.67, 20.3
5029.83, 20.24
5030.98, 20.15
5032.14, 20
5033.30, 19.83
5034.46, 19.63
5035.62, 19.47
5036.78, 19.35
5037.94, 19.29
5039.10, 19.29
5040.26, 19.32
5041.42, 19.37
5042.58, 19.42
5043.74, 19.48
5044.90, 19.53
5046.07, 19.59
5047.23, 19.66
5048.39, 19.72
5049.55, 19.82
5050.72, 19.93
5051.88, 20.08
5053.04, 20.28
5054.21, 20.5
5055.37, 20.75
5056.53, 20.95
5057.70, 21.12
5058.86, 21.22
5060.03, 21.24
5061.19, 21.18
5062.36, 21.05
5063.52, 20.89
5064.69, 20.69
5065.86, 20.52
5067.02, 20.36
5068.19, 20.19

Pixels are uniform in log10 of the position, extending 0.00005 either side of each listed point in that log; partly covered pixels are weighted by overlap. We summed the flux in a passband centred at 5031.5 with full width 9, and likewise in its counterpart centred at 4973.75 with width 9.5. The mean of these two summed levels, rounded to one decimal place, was 163.7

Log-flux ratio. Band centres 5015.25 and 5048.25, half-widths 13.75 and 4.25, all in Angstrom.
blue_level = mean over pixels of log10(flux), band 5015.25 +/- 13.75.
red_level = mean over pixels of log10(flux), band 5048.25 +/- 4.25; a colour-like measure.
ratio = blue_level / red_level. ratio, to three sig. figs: 0.994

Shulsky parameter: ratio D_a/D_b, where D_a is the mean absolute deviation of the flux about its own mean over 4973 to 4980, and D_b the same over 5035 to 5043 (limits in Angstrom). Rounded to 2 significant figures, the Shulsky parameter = 6.6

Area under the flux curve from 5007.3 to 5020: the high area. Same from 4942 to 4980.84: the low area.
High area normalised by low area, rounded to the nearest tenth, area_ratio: 0.3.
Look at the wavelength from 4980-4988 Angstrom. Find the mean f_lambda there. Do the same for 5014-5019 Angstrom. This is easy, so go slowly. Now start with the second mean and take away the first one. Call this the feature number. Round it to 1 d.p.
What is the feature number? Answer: -1.2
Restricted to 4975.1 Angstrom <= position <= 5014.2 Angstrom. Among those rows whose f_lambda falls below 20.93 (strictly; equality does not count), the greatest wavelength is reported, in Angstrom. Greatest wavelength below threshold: 5013.64 Angstrom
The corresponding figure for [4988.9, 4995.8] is 4995.20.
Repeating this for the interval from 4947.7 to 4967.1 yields 4966.53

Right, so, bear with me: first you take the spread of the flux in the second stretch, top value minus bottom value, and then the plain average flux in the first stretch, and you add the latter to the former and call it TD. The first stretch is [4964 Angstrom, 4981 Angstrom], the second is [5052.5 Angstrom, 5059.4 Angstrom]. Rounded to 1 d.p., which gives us 21.7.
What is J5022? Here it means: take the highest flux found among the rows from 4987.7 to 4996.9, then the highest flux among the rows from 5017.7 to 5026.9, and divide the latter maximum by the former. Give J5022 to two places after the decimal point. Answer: 1.01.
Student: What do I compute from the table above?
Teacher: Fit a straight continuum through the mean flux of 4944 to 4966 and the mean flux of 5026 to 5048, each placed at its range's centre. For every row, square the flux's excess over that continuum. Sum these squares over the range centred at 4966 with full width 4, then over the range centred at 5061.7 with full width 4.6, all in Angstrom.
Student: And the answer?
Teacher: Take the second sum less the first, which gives 14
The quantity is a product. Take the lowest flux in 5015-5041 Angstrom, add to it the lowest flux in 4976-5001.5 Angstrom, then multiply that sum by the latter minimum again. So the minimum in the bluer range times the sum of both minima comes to 742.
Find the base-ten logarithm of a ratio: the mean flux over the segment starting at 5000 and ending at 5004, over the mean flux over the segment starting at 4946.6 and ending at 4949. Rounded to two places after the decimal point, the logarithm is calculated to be -0.05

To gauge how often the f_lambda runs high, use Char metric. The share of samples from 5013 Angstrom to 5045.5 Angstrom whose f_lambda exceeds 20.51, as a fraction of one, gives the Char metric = 0.00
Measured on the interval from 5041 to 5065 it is 0.43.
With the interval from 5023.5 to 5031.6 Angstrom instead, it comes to 0.00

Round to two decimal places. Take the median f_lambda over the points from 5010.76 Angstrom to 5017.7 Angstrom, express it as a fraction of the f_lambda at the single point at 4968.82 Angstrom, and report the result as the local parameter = 0.88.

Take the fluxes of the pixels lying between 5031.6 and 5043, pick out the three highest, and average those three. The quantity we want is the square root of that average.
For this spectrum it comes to 4.45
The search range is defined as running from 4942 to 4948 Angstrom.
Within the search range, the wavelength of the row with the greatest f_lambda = 4947.13 Angstrom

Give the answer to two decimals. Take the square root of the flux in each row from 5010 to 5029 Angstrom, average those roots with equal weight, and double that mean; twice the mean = 8.79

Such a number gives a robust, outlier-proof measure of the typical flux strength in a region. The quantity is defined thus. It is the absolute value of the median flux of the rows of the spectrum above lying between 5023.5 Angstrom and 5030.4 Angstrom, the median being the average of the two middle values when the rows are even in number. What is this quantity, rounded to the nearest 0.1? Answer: 20.3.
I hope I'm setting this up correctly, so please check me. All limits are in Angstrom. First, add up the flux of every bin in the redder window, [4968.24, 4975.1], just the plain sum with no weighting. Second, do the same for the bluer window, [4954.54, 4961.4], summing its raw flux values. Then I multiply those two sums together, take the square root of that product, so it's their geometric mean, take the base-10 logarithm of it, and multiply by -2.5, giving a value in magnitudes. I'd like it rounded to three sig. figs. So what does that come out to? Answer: -5.26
